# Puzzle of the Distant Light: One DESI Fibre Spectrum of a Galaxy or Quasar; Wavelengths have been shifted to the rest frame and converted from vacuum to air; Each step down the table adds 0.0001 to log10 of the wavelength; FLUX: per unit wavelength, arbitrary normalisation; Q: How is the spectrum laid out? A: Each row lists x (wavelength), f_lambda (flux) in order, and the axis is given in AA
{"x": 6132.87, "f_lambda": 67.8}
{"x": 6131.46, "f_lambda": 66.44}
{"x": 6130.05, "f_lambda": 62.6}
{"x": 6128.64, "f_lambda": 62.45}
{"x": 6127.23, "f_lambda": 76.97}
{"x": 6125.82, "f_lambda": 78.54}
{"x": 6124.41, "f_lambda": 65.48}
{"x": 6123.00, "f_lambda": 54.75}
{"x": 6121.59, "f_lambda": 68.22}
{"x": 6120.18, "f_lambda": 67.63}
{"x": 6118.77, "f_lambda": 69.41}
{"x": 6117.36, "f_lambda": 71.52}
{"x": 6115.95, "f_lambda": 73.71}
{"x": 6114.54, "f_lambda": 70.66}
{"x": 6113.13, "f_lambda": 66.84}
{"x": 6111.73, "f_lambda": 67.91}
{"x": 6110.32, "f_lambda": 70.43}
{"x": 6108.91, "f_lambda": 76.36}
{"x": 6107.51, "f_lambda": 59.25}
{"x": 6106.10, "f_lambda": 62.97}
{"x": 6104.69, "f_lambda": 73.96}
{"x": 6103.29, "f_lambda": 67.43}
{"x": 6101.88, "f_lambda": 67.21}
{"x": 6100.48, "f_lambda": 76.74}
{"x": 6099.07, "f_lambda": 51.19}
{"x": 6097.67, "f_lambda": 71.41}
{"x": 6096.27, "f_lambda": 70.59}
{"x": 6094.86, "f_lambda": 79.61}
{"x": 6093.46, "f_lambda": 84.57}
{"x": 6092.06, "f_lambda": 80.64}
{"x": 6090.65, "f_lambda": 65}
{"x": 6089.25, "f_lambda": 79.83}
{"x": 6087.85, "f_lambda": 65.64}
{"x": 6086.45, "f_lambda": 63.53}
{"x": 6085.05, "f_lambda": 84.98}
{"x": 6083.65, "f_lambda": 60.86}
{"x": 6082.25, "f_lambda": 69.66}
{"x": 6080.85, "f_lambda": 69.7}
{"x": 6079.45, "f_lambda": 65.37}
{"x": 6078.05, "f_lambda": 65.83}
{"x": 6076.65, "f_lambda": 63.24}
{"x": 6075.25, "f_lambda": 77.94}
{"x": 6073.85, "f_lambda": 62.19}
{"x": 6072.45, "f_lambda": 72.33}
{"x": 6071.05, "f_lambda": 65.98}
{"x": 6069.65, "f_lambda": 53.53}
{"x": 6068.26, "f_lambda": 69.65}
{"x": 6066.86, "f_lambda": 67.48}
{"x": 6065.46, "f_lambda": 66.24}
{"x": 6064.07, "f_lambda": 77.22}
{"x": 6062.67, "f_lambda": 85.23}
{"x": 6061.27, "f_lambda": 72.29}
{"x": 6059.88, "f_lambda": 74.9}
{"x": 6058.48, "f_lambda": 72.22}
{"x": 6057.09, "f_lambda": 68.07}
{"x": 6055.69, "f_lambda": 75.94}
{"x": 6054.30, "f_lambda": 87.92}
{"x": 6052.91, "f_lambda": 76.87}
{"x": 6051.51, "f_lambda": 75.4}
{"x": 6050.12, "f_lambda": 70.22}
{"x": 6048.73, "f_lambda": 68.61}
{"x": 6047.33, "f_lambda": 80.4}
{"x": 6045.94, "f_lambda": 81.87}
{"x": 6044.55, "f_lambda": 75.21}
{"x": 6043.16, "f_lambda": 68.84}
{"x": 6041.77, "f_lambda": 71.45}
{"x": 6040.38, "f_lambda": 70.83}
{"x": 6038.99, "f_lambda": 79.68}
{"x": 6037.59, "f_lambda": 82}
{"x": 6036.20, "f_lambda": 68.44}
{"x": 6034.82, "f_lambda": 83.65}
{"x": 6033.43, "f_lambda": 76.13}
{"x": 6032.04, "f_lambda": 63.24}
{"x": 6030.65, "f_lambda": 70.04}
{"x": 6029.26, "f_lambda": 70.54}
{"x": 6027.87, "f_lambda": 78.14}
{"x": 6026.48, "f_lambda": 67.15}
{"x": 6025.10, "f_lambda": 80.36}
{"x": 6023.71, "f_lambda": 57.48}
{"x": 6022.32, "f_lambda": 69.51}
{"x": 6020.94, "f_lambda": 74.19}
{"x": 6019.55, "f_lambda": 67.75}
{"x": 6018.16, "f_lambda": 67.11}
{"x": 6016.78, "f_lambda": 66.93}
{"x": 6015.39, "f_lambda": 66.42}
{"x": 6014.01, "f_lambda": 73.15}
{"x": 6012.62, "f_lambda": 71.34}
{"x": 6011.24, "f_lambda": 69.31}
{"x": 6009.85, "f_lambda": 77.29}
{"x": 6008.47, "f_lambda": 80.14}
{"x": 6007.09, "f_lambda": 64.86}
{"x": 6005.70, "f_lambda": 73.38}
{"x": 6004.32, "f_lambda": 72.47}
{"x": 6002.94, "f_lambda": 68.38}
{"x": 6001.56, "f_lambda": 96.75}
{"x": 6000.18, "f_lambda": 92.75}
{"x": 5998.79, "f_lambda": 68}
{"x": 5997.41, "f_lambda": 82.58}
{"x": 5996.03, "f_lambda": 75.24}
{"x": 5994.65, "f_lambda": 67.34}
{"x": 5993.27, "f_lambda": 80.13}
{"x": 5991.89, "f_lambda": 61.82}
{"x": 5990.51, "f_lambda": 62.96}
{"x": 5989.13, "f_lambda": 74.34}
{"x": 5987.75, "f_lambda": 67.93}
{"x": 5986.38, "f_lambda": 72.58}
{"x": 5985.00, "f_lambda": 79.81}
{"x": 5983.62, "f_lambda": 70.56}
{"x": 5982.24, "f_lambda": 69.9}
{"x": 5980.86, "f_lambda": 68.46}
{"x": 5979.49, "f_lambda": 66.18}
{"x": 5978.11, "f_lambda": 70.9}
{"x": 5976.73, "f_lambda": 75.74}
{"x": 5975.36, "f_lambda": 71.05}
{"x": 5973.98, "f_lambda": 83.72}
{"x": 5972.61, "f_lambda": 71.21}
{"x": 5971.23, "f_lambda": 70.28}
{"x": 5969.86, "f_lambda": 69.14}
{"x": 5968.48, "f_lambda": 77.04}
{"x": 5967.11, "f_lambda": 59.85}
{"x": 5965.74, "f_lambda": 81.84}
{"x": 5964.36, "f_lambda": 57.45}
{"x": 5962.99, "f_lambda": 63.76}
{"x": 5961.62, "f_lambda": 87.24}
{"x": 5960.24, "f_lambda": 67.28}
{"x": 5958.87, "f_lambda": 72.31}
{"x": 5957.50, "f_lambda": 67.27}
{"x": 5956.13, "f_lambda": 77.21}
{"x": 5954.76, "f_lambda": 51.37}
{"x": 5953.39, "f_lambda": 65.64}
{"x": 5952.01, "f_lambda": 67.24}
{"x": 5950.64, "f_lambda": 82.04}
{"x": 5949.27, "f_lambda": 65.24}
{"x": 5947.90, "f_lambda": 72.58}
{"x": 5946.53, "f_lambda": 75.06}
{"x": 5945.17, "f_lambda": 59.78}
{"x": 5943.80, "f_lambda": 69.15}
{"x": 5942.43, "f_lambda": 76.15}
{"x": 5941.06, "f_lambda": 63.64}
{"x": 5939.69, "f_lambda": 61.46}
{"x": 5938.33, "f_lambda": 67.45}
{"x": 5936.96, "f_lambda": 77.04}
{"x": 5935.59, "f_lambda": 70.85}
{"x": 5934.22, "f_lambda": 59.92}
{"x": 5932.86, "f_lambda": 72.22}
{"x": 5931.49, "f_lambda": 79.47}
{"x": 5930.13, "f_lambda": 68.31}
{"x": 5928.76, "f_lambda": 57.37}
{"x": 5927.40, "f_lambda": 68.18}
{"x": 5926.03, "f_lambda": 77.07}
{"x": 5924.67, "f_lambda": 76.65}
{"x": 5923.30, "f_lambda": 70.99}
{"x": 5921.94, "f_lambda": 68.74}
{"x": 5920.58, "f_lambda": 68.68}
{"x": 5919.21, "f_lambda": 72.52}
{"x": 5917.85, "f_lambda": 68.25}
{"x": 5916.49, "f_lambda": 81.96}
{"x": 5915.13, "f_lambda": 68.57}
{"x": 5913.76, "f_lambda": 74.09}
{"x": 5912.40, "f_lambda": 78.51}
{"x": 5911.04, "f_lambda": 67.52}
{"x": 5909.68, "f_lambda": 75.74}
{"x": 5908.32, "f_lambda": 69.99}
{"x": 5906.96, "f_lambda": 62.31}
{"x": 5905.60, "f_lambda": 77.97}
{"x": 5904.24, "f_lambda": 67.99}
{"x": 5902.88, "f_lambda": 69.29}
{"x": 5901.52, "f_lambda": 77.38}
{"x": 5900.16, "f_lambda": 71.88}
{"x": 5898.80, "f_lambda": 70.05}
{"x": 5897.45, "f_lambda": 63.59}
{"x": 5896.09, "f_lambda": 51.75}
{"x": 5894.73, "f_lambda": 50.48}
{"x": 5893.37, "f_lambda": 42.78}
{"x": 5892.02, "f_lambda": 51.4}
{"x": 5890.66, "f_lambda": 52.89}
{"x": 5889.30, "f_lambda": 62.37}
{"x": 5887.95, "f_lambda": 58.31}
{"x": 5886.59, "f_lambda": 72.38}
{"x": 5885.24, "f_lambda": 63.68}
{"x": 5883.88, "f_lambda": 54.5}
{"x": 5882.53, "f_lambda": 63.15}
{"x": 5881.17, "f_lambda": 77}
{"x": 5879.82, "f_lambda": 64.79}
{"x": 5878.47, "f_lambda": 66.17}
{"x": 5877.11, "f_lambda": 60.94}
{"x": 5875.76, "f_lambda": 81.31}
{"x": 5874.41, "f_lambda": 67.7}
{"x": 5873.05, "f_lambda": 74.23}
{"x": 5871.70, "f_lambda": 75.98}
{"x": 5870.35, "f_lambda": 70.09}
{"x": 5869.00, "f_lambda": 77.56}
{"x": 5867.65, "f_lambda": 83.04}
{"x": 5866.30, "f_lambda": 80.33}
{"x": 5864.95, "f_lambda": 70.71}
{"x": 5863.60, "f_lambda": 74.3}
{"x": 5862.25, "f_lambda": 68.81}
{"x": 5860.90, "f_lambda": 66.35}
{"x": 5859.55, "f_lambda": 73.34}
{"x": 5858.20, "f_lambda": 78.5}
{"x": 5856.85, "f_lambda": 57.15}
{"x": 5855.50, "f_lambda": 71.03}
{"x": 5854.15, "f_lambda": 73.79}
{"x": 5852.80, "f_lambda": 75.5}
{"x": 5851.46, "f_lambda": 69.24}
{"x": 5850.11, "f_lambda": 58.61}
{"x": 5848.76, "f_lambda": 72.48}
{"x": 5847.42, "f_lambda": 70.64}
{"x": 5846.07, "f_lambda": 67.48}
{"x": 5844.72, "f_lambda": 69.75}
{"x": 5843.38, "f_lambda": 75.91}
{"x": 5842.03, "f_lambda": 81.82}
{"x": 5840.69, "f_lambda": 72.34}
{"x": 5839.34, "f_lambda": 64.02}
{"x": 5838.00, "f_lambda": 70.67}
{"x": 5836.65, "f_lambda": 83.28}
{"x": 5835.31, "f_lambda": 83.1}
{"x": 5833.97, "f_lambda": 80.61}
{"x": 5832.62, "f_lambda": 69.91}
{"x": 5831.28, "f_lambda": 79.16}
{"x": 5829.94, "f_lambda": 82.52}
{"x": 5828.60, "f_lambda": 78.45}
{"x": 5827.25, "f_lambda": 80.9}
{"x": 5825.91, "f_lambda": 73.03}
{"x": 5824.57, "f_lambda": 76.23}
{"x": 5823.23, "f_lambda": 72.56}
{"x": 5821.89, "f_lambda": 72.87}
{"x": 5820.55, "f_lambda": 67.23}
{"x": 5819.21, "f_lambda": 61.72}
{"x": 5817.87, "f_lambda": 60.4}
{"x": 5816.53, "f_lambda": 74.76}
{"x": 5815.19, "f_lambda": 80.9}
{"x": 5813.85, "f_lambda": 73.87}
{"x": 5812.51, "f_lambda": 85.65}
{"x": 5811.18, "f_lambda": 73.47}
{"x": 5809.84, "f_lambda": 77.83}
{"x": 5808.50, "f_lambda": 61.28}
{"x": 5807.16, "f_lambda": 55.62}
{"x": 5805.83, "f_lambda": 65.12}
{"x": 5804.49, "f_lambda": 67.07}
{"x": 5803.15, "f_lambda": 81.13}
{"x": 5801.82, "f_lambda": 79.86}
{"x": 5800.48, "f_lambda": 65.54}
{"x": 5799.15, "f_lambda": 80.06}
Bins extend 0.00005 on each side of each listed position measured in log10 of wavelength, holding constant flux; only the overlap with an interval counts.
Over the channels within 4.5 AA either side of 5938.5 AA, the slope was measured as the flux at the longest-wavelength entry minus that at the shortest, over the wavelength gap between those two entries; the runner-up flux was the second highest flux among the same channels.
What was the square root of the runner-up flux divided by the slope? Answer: 6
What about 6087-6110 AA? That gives 13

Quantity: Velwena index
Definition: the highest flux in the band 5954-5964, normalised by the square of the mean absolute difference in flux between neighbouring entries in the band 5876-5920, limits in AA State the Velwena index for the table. 1.4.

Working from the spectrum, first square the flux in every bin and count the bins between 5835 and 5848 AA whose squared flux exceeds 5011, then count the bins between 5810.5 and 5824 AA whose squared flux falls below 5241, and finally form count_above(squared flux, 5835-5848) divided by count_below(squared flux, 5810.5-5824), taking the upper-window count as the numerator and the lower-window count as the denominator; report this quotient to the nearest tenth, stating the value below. 1.7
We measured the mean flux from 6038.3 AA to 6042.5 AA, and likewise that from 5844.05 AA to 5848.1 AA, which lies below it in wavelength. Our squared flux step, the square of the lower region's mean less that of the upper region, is 22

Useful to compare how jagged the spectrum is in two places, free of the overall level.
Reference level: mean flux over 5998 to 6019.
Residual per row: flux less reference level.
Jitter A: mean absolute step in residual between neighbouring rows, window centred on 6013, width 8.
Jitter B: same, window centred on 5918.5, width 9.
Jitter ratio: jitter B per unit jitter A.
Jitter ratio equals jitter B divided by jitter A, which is 1.9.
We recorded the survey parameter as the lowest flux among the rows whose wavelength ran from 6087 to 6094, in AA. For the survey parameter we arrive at 65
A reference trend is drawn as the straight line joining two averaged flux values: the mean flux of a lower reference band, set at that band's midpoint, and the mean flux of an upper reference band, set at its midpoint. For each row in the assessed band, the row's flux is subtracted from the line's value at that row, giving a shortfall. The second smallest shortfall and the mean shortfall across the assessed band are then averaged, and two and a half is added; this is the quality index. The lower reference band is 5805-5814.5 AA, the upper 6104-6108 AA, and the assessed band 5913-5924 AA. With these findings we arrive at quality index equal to -2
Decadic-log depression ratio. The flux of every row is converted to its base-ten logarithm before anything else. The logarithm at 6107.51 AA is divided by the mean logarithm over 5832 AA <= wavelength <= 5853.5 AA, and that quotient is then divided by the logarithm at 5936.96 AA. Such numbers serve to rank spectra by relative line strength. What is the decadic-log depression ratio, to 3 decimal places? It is 0.505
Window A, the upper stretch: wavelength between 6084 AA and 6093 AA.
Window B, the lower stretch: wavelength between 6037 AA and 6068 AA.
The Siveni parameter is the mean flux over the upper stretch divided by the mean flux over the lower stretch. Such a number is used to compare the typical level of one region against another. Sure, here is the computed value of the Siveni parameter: 0.98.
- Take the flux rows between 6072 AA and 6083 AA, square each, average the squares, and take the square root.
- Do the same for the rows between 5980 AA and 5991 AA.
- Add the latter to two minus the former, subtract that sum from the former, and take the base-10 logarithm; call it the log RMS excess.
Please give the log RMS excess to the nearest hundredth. 1.81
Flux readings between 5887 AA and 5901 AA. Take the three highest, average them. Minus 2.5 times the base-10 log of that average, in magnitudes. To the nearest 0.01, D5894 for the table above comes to -4.59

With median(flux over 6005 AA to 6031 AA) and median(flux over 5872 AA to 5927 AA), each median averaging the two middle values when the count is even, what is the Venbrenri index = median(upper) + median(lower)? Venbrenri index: 139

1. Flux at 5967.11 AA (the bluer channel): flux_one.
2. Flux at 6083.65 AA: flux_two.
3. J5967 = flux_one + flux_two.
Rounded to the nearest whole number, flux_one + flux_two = 121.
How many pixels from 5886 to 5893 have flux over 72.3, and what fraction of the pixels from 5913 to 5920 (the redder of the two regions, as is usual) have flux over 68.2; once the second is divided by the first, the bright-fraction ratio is 1.0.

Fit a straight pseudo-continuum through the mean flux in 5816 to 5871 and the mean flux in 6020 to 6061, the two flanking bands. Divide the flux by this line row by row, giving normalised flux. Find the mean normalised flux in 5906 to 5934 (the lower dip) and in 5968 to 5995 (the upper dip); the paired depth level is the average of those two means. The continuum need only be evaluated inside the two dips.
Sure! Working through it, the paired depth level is 0.97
